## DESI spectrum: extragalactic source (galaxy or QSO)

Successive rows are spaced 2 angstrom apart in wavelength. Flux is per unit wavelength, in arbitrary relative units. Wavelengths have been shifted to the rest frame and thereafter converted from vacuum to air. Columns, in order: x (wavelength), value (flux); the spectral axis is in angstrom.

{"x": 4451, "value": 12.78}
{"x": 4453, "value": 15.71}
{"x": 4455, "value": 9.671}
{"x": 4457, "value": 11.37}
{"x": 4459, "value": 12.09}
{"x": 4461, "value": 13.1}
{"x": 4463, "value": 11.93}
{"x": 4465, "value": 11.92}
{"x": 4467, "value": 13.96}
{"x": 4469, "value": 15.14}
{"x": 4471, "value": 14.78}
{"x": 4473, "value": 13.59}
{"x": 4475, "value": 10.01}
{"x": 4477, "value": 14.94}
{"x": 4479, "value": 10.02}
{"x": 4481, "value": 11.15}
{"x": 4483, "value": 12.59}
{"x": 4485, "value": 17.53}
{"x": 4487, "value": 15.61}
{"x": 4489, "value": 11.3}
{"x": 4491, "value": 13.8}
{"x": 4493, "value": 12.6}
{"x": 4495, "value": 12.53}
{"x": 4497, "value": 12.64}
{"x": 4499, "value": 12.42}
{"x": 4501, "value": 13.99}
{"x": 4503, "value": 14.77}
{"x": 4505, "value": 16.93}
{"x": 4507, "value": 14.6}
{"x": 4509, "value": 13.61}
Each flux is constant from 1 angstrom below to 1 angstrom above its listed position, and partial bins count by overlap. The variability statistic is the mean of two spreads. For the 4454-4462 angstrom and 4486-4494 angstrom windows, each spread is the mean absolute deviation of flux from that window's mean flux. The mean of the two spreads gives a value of 1.21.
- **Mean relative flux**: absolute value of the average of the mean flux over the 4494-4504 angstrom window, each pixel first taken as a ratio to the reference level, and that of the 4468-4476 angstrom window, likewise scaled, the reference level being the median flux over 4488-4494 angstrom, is 1.06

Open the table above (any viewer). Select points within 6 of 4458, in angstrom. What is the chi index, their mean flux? 12.3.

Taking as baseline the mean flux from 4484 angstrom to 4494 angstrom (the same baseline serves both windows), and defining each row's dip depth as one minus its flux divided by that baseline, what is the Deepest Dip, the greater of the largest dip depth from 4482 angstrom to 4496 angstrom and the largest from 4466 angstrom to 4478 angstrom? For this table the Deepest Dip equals 0.29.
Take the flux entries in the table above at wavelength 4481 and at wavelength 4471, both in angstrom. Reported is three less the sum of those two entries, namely -22.9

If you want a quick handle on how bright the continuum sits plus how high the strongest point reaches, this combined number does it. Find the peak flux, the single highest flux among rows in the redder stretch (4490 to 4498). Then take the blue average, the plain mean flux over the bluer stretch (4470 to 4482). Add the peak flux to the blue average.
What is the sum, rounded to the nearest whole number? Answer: 26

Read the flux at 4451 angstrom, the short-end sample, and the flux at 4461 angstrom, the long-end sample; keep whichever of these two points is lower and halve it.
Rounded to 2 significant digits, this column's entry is 6.4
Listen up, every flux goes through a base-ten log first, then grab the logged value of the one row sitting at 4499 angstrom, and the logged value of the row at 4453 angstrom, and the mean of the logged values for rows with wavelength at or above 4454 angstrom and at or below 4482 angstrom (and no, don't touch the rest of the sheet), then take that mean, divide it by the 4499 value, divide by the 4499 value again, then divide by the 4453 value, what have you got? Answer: 0.76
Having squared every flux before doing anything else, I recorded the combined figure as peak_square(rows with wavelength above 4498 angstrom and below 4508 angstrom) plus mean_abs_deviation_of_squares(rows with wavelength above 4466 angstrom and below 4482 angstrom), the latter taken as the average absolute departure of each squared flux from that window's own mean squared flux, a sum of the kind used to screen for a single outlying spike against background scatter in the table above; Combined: 334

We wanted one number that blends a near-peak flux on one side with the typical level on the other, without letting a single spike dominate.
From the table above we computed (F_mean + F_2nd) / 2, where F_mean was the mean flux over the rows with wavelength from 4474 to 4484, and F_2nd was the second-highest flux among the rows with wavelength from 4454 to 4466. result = 11.9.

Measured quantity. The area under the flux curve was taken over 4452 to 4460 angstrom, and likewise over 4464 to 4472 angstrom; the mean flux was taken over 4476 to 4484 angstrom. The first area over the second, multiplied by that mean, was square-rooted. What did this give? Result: 3.26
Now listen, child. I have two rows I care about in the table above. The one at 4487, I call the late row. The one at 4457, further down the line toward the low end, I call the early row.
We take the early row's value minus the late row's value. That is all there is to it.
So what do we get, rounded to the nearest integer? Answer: -4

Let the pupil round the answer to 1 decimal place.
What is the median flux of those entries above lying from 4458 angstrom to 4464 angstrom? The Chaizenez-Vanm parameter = 12.1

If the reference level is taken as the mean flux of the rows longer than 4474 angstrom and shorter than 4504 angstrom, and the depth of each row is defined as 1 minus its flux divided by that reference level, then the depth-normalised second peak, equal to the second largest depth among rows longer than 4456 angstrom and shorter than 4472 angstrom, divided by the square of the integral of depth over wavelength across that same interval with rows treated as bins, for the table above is 103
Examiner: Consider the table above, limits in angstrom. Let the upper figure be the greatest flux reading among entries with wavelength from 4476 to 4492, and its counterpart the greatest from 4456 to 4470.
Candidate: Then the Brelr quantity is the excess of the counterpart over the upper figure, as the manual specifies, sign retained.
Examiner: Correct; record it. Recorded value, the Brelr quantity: -2.4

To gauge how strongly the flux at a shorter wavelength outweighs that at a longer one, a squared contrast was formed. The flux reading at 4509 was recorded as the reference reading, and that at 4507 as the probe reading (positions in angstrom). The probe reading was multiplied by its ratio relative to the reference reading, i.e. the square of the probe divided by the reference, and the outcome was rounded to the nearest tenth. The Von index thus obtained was 15.7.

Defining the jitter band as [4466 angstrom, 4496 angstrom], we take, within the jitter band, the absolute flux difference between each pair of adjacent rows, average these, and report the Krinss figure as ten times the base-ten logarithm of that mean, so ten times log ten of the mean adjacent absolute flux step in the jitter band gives 3.8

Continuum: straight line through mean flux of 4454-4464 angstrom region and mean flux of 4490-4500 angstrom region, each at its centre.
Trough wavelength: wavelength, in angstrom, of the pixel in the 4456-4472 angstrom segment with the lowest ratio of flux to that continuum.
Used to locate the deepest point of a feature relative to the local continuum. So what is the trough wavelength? 4457 angstrom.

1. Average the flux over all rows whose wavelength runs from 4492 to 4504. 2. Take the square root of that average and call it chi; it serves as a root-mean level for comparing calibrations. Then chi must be 3.63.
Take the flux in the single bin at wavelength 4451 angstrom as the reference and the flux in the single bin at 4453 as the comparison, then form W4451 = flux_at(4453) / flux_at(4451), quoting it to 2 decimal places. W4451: 1.23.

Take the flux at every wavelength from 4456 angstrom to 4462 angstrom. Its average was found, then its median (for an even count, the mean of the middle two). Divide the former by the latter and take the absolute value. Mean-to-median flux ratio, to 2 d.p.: 1.01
